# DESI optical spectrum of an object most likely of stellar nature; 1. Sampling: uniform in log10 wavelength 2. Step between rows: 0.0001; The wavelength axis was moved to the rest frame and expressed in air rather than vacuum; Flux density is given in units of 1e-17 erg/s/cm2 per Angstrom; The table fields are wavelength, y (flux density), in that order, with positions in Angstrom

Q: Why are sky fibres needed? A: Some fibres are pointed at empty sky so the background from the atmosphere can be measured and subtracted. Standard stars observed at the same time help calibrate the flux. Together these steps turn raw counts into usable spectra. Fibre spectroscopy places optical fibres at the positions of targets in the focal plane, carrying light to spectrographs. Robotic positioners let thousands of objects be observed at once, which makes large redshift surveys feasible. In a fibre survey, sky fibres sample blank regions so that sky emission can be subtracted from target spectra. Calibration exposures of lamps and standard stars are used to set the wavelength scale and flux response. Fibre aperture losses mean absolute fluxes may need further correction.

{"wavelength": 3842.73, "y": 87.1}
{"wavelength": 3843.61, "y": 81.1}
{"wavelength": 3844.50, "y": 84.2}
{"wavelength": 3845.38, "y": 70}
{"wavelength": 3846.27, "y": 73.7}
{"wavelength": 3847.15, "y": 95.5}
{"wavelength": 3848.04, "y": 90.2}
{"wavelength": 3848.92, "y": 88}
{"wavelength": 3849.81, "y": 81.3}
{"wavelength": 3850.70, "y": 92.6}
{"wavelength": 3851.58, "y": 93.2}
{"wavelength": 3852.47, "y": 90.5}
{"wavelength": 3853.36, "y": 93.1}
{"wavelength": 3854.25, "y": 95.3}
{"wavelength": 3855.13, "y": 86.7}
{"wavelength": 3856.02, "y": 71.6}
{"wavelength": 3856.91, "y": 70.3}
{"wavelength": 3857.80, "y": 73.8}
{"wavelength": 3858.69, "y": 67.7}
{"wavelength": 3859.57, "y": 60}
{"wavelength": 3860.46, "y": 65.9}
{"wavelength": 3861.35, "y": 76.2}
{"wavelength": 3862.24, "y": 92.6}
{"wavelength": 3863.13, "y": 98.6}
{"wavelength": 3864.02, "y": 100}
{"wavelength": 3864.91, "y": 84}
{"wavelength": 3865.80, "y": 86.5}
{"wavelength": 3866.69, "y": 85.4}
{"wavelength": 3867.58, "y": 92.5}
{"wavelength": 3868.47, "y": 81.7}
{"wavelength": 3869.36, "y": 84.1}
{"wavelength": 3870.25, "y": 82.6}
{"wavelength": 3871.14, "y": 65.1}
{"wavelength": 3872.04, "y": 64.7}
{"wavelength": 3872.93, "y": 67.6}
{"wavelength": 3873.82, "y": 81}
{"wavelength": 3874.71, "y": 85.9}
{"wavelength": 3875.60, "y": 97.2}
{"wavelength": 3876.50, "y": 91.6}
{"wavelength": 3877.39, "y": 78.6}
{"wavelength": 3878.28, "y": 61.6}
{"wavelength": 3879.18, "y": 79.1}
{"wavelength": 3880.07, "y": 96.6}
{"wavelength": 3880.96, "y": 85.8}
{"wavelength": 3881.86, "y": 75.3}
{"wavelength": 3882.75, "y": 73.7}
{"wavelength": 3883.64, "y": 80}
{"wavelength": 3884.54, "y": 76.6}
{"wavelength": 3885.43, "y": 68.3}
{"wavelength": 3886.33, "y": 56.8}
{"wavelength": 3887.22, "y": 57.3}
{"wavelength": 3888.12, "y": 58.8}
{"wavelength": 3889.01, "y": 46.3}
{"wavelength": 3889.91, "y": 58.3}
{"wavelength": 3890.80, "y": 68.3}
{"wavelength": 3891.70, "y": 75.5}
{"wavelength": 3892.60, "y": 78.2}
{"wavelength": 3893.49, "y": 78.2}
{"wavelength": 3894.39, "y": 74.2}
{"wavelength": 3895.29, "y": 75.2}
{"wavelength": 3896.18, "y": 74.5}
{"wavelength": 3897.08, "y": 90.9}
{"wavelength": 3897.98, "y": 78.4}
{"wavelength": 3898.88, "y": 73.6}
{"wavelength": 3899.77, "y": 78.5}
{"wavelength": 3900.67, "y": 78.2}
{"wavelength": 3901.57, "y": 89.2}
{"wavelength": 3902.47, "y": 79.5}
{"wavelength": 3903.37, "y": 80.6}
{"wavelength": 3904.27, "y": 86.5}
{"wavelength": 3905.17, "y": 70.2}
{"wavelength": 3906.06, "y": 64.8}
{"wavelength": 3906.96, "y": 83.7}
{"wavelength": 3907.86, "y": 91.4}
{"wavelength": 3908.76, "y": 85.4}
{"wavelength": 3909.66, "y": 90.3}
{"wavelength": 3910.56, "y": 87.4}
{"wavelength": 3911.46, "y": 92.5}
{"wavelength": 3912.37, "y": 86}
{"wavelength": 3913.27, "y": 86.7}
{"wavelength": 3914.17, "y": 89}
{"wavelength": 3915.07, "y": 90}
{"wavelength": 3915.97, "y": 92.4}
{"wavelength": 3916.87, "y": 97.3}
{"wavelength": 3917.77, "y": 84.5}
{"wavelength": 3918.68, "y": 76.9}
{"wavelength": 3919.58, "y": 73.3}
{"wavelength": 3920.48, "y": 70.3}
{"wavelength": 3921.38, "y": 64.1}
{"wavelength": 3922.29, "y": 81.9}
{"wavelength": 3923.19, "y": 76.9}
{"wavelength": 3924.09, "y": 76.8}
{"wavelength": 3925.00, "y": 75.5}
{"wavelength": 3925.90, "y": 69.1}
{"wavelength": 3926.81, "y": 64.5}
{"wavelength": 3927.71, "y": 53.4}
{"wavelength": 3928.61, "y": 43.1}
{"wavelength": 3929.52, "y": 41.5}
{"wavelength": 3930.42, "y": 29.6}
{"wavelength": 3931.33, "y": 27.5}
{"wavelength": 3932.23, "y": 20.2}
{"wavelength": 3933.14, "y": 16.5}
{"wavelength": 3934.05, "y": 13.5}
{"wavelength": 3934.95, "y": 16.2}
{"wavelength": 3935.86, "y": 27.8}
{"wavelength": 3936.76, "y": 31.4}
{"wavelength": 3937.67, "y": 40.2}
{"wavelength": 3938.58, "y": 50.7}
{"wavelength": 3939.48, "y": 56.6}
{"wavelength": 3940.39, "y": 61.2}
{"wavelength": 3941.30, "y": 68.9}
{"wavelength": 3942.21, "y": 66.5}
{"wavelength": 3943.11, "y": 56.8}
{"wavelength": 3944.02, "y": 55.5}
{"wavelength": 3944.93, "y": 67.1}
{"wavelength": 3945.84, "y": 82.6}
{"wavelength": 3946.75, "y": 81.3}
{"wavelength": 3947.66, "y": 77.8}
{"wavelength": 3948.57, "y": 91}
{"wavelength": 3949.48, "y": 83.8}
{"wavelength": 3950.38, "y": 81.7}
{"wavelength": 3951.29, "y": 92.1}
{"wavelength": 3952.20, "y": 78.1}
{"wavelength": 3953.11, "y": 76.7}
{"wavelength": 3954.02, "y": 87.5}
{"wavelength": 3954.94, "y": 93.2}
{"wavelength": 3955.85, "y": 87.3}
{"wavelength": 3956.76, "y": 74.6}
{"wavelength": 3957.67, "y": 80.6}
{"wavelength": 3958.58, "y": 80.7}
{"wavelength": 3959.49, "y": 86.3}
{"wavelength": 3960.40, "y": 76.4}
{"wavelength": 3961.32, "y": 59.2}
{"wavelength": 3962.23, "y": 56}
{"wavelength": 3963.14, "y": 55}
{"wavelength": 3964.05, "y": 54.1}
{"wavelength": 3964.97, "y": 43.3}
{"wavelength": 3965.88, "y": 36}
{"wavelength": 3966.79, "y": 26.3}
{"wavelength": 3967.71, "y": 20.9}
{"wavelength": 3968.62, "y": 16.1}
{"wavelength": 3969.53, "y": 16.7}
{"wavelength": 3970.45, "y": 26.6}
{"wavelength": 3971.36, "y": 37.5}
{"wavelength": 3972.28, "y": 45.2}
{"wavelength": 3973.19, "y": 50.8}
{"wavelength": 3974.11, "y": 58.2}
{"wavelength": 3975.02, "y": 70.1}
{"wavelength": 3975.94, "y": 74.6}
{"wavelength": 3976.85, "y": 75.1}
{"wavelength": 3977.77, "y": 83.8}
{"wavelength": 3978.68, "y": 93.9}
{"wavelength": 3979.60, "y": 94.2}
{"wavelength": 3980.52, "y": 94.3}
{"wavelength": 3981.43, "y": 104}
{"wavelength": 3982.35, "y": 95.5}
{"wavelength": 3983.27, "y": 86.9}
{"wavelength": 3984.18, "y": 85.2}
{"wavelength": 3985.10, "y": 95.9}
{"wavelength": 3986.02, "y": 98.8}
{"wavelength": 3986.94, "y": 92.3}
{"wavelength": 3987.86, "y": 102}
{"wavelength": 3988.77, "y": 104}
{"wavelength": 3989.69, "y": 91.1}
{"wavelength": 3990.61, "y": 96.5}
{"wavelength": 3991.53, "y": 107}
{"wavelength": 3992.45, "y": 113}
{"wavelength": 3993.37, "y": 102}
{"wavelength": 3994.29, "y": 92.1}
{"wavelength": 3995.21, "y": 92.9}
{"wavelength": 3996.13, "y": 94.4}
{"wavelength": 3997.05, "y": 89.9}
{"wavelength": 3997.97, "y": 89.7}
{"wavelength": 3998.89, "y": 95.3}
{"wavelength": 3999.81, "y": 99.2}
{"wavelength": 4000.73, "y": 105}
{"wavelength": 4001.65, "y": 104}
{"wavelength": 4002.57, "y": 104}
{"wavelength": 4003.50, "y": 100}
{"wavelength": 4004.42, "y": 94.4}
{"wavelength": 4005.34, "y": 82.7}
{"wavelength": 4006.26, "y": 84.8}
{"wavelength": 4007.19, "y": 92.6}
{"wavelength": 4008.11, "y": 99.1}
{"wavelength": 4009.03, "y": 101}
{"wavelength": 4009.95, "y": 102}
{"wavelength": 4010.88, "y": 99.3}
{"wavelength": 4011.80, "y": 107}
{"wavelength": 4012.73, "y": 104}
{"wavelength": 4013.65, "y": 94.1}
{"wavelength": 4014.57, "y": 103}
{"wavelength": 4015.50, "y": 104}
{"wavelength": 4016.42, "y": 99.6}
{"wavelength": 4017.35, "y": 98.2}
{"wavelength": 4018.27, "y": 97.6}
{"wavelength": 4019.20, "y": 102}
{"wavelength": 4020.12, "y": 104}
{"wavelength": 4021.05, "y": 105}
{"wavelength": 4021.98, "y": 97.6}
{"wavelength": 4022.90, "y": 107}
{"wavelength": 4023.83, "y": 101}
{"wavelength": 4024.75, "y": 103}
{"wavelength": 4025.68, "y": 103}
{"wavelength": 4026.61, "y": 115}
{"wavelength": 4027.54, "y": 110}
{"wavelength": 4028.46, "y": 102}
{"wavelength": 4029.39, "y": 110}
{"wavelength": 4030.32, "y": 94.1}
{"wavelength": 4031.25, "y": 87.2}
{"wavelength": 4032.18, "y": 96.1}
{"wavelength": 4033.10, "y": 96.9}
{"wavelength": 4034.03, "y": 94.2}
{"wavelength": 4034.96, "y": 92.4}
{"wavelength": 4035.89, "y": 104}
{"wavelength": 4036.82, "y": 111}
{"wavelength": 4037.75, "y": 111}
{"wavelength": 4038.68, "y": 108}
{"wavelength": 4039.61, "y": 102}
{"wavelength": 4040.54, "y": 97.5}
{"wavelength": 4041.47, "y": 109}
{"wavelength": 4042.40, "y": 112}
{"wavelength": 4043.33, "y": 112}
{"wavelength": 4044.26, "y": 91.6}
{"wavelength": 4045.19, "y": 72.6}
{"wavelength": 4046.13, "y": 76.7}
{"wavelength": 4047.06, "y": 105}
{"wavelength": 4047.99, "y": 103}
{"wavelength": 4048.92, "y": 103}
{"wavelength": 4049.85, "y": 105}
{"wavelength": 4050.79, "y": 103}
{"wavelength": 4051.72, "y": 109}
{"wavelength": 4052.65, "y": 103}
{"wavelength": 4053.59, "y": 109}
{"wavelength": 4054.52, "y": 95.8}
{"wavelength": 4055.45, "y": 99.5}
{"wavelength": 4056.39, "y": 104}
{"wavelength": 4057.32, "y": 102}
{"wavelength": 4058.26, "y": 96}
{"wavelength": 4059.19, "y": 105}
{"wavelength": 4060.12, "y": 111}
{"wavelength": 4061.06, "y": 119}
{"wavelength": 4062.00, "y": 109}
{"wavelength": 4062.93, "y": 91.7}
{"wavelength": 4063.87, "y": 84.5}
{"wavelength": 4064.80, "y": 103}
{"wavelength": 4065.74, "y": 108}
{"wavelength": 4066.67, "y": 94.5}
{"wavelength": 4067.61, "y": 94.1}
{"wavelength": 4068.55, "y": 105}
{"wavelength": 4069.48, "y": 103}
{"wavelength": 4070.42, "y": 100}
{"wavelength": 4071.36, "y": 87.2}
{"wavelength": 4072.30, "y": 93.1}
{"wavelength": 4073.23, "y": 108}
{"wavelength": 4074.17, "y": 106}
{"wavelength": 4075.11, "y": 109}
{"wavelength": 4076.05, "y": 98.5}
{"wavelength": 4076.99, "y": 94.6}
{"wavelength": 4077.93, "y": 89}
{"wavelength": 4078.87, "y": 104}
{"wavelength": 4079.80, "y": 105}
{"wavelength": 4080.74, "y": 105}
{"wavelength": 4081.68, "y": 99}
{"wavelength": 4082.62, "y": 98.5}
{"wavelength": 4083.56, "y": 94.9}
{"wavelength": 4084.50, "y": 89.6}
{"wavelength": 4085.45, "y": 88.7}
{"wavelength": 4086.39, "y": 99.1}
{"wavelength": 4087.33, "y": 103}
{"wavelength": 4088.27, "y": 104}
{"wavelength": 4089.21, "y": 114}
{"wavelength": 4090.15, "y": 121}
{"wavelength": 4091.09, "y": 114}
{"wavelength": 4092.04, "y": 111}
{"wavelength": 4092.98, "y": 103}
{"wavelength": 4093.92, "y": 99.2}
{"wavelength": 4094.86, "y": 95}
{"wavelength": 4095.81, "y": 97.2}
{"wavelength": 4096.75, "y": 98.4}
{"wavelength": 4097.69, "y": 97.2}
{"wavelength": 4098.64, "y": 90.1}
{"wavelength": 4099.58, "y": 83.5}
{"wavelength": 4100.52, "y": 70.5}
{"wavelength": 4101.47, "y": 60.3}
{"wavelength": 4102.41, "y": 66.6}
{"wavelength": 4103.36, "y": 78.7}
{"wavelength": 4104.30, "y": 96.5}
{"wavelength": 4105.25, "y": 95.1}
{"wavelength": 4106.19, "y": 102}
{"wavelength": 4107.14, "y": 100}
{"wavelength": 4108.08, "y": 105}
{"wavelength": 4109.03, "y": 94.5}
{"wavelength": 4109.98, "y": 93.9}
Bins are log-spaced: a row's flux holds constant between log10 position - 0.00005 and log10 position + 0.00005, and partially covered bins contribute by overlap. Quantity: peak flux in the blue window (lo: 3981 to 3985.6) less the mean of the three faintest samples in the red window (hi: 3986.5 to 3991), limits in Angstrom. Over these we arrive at 11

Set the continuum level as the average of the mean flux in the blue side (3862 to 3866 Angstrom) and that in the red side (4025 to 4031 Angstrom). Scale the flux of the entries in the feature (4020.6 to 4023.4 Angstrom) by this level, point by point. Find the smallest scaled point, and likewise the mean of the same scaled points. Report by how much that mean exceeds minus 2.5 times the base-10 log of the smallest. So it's 1.0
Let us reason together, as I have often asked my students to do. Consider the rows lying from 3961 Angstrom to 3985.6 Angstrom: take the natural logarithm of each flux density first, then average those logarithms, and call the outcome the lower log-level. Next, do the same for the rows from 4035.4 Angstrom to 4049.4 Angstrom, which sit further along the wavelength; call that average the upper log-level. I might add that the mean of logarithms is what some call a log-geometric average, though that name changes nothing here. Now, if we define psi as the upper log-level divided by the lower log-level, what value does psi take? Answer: 1.16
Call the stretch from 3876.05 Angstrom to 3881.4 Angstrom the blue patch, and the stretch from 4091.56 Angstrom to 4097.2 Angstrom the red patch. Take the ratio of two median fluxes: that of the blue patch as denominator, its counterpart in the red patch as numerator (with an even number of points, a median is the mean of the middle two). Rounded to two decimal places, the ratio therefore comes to 1.20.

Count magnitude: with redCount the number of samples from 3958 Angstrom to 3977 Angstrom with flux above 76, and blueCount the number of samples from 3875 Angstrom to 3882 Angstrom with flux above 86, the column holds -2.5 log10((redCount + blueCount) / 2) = -1.19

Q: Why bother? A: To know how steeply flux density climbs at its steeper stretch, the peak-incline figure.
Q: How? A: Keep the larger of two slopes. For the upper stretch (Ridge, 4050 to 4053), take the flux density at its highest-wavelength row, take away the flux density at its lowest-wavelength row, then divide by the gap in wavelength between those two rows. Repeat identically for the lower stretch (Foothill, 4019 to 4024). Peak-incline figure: 0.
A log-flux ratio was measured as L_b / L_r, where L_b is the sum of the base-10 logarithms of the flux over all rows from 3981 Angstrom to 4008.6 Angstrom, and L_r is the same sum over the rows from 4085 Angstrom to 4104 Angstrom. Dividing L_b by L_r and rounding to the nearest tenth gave 1.5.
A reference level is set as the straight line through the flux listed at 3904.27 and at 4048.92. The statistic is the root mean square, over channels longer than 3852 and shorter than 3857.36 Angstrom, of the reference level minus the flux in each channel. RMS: 11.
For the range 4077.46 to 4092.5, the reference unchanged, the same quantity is 10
